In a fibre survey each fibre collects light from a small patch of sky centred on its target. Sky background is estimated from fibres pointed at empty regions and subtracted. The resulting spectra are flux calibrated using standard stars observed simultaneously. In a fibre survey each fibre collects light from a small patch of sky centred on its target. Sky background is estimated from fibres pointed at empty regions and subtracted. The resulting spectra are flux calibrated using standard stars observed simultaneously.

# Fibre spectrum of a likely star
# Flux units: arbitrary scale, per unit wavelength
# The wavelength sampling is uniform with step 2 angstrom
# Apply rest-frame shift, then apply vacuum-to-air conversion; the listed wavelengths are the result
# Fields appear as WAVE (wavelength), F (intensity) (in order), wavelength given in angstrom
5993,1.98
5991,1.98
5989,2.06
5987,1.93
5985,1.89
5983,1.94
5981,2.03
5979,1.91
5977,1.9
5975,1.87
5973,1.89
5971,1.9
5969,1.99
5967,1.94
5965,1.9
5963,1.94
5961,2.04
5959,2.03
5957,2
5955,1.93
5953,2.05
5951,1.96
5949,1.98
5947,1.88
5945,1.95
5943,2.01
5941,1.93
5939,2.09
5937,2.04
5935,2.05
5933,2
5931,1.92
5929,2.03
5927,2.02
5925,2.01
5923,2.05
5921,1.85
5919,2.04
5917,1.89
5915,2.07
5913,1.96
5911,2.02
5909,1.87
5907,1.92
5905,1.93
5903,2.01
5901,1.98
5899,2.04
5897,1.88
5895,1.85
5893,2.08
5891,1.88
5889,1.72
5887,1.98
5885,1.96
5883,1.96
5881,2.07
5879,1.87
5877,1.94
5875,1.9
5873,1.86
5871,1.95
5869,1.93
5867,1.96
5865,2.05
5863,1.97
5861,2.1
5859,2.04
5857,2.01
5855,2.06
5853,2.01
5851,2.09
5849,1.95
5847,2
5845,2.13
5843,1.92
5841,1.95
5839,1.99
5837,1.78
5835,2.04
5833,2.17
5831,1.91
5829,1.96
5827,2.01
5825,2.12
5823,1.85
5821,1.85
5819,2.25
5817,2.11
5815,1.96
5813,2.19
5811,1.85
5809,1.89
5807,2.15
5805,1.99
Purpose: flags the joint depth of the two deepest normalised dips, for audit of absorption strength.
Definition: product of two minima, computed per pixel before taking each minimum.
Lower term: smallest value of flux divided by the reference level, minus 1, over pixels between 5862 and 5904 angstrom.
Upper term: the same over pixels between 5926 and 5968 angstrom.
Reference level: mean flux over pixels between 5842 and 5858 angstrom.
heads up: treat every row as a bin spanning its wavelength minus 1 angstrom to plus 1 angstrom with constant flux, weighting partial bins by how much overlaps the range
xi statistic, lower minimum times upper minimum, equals 0.010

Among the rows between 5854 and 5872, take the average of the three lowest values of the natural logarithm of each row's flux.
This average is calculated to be 0.666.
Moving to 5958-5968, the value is 0.656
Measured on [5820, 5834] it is 0.626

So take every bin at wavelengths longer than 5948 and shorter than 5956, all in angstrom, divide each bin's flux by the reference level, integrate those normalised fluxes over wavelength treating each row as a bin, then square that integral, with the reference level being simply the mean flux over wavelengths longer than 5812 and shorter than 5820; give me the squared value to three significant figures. 55.4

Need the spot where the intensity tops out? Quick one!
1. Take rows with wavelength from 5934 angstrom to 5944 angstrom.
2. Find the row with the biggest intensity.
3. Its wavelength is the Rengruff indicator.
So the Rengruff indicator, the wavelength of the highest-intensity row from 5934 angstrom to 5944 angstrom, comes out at 5939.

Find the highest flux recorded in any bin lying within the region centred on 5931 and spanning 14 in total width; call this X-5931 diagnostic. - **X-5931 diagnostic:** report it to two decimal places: 2.05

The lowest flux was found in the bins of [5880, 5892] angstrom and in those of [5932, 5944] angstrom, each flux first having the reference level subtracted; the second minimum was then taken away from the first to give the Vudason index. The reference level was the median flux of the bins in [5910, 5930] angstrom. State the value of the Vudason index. -0.21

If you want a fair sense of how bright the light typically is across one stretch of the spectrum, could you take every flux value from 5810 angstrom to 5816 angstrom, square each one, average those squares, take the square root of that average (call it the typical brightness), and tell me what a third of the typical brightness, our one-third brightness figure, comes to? 0.668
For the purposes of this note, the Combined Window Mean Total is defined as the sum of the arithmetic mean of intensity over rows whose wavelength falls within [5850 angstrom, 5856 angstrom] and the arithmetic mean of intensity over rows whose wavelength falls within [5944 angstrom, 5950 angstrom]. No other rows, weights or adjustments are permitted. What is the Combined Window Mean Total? 3.99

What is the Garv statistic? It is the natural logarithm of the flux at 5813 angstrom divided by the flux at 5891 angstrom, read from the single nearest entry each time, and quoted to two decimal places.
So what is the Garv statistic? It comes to 0.15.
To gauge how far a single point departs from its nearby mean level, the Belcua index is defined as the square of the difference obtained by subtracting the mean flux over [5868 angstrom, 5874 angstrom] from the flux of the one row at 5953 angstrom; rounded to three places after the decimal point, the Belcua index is 0.019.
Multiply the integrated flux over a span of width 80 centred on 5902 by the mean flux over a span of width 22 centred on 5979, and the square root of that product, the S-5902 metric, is 17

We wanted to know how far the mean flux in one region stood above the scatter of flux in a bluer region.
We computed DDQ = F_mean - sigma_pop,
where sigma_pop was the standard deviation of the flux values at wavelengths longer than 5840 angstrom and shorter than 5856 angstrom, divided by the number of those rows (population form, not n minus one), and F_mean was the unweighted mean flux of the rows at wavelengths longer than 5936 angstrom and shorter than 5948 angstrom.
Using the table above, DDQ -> 1.91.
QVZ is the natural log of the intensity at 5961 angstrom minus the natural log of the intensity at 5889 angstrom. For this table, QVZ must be 0.17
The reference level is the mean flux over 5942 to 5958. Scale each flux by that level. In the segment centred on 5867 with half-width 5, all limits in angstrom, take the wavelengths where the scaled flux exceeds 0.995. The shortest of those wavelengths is 5863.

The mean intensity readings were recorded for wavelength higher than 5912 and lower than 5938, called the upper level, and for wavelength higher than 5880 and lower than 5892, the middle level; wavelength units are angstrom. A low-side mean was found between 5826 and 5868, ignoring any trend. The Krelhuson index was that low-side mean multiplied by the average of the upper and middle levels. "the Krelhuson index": 3.93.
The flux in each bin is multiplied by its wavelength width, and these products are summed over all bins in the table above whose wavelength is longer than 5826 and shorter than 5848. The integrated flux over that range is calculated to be 43.7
